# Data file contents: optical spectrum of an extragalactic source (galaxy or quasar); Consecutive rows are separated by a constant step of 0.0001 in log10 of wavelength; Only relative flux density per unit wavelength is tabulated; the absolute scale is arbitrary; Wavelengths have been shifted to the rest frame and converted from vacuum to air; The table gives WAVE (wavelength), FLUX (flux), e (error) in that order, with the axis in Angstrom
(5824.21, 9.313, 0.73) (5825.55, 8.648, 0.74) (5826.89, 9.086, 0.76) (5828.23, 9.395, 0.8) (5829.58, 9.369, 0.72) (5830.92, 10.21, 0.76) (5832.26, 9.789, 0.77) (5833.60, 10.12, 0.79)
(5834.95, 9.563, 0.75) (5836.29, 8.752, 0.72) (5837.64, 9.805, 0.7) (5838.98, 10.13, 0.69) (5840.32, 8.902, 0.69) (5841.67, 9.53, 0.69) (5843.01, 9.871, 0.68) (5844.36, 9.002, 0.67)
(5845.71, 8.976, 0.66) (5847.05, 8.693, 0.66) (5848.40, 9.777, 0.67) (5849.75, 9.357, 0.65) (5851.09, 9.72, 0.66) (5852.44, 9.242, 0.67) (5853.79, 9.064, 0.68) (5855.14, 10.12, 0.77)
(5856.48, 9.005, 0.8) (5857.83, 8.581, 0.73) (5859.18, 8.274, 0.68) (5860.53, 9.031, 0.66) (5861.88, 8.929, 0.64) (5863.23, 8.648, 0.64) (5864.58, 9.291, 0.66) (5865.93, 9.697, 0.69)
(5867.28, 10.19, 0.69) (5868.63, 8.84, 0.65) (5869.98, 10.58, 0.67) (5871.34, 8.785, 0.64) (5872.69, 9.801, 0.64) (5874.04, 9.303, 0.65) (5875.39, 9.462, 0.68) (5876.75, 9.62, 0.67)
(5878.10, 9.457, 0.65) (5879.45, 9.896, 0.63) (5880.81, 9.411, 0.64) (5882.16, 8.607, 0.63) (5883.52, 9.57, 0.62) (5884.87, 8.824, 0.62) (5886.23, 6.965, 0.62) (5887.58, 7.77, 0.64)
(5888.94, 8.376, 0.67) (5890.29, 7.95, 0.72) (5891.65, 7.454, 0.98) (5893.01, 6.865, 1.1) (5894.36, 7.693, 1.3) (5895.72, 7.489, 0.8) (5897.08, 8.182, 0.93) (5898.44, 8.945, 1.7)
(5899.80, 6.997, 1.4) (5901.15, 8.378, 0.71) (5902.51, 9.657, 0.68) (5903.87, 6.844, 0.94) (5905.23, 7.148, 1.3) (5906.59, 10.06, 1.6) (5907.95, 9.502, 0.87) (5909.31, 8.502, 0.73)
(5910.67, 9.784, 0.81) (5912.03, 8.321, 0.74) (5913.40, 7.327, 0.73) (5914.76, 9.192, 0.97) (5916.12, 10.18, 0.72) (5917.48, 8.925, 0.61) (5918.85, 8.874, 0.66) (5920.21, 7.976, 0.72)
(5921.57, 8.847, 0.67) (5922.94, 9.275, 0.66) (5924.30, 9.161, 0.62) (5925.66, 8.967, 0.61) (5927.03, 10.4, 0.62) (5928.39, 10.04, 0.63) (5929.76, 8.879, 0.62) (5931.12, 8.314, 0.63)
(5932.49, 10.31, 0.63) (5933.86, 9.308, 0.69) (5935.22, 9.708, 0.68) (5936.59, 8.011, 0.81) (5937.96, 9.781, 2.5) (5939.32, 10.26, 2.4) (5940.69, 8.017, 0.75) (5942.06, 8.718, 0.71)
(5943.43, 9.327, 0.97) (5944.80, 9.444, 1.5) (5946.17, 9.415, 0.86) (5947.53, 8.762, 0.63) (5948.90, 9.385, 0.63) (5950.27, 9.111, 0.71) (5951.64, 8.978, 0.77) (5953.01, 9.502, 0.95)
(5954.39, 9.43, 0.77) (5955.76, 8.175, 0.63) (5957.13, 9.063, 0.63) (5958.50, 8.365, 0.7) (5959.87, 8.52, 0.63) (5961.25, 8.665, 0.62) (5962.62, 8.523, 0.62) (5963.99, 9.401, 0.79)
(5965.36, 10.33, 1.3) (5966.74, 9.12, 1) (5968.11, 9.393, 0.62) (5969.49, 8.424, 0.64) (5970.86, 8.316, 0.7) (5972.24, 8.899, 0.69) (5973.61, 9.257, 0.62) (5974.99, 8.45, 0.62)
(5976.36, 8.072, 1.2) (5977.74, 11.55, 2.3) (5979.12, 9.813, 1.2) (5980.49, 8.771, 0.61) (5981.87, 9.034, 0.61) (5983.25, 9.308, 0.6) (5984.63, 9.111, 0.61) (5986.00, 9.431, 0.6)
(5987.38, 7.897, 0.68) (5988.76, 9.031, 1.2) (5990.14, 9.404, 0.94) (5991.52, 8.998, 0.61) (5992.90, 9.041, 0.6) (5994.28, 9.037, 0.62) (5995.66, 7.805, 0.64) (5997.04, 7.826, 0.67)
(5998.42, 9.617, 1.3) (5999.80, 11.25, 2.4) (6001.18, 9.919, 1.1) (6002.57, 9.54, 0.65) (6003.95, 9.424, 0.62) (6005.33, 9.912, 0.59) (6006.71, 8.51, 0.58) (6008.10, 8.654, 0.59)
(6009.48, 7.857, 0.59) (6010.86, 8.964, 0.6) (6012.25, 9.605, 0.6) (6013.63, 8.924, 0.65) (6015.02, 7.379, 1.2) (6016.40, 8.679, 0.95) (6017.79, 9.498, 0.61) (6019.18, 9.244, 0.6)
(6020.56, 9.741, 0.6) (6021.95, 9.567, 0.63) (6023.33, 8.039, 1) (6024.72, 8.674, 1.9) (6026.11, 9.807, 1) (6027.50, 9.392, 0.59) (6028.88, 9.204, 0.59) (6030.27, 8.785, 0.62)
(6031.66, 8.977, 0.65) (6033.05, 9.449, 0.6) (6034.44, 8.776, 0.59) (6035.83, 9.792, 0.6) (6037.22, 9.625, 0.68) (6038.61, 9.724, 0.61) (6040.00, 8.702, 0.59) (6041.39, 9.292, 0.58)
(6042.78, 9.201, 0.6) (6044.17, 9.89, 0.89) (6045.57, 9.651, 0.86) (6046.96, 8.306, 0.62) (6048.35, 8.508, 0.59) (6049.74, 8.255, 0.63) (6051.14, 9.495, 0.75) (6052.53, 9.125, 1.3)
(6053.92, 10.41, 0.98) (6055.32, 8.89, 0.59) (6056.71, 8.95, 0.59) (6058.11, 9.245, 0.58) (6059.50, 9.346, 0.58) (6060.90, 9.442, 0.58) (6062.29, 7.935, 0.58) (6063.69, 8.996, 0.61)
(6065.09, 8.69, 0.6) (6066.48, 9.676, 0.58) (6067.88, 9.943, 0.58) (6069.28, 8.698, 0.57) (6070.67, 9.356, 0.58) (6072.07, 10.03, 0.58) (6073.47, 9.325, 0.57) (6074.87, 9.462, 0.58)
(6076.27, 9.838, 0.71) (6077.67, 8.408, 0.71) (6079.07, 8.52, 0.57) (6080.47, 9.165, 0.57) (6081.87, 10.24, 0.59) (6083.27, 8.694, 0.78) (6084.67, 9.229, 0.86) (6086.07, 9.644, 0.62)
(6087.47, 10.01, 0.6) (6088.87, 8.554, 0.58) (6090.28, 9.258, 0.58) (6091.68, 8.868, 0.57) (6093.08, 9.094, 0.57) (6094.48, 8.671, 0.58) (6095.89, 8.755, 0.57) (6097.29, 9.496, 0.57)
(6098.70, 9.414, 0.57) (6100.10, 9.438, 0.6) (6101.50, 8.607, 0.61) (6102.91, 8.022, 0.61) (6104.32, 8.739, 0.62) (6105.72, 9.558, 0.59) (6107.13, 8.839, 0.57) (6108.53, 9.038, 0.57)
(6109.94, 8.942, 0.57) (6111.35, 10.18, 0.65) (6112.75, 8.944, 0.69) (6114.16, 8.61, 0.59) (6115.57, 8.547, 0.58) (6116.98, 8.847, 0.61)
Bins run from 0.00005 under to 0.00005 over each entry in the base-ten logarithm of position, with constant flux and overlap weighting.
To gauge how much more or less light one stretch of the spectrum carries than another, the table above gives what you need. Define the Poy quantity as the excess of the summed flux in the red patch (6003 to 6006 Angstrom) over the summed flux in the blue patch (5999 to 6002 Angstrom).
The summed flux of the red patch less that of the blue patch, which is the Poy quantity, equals -1.8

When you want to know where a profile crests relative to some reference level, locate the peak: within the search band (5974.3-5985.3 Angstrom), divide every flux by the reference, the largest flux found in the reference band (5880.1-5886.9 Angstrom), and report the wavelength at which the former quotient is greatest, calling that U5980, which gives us 5977.74 Angstrom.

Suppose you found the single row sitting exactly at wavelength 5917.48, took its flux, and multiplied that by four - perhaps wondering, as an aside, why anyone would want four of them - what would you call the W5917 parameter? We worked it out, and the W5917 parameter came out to 35.7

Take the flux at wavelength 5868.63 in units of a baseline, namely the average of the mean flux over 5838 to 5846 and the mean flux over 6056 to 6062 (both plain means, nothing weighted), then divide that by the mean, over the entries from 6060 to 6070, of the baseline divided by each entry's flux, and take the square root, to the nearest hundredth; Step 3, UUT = 0.96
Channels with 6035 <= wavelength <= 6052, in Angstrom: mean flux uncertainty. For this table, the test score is 0.67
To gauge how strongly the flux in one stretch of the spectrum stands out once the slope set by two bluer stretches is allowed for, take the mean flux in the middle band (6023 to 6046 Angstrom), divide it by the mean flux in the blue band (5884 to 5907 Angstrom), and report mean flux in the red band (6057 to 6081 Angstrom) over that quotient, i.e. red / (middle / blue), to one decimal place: 7.9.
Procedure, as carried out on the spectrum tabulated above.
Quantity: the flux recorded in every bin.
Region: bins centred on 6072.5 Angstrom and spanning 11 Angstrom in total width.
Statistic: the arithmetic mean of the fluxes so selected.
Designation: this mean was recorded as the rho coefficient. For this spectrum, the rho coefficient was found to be 9.4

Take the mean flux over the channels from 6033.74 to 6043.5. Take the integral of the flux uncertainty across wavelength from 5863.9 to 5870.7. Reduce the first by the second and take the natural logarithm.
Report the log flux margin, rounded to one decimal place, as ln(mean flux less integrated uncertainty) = 1.6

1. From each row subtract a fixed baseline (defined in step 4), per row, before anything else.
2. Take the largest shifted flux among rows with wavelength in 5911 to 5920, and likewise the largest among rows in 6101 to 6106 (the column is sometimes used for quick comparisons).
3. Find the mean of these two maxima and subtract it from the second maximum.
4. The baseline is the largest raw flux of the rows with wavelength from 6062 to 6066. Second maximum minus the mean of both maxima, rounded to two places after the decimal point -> -0.31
